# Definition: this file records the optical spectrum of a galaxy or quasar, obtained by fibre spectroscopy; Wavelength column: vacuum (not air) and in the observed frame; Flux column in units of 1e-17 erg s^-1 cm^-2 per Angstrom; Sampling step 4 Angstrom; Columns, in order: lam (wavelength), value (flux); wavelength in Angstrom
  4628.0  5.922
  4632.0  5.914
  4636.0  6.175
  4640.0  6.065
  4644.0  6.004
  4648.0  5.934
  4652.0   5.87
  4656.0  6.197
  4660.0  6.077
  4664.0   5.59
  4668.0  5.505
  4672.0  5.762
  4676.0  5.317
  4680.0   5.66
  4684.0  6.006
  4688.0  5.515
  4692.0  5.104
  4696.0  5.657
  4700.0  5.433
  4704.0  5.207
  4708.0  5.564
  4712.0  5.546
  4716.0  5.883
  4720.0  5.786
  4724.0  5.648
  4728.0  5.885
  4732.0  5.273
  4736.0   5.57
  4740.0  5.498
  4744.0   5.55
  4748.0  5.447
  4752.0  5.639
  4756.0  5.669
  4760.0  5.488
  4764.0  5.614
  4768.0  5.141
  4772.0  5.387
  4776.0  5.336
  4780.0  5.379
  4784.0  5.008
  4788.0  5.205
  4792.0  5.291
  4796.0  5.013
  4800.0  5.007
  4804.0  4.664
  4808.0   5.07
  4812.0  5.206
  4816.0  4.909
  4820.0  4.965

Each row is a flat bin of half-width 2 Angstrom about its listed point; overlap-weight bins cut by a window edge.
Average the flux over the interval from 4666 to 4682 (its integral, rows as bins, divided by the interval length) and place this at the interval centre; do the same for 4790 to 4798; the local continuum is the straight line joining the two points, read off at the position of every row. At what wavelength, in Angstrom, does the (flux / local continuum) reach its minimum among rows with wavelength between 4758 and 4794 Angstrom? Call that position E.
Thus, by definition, 4784.0 Angstrom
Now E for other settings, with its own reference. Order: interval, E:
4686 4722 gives 4692.0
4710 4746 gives 4732.0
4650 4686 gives 4676.0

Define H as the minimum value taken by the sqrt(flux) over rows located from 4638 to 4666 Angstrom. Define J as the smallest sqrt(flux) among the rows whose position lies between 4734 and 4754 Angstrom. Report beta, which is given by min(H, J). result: 2.33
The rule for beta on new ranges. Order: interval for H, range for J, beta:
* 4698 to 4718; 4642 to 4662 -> 2.28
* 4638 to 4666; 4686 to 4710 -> 2.26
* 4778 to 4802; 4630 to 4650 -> 2.24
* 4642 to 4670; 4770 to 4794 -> 2.24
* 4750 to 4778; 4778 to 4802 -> 2.24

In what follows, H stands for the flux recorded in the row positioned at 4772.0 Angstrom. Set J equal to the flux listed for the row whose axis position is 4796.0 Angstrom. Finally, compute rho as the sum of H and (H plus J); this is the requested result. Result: 15.8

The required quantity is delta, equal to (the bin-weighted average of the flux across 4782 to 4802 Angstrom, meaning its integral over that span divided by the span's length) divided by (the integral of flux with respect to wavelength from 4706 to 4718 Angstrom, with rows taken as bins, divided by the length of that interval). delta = 0.90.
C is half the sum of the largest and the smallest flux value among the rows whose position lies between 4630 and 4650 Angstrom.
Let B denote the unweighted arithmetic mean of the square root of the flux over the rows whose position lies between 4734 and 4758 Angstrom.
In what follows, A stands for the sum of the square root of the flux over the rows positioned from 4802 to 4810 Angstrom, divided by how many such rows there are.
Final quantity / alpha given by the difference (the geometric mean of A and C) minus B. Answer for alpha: 1.29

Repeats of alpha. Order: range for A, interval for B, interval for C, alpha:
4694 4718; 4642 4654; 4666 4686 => 1.22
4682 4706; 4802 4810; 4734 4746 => 1.39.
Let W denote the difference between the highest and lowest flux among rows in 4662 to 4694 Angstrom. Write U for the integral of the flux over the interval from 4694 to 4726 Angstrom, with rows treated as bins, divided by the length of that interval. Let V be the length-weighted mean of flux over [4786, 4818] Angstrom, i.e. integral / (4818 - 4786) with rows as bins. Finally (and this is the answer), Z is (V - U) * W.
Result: -0.5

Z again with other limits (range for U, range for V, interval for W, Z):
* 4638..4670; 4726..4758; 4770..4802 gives -0.1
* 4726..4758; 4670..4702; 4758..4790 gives 0.0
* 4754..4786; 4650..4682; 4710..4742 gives 0.2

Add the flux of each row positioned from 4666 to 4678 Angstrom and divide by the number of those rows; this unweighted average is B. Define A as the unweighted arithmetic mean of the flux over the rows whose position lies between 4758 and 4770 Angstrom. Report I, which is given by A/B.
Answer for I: 0.98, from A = 5.41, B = 5.53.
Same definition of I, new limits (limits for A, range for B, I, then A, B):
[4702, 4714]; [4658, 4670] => 0.95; 5.44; 5.72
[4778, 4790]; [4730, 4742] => 0.95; 5.20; 5.45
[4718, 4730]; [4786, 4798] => 1.12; 5.77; 5.17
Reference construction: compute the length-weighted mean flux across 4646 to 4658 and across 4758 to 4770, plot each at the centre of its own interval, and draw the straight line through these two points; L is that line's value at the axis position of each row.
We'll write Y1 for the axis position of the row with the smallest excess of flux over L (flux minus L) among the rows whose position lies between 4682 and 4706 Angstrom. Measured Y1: 4692.0 Angstrom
